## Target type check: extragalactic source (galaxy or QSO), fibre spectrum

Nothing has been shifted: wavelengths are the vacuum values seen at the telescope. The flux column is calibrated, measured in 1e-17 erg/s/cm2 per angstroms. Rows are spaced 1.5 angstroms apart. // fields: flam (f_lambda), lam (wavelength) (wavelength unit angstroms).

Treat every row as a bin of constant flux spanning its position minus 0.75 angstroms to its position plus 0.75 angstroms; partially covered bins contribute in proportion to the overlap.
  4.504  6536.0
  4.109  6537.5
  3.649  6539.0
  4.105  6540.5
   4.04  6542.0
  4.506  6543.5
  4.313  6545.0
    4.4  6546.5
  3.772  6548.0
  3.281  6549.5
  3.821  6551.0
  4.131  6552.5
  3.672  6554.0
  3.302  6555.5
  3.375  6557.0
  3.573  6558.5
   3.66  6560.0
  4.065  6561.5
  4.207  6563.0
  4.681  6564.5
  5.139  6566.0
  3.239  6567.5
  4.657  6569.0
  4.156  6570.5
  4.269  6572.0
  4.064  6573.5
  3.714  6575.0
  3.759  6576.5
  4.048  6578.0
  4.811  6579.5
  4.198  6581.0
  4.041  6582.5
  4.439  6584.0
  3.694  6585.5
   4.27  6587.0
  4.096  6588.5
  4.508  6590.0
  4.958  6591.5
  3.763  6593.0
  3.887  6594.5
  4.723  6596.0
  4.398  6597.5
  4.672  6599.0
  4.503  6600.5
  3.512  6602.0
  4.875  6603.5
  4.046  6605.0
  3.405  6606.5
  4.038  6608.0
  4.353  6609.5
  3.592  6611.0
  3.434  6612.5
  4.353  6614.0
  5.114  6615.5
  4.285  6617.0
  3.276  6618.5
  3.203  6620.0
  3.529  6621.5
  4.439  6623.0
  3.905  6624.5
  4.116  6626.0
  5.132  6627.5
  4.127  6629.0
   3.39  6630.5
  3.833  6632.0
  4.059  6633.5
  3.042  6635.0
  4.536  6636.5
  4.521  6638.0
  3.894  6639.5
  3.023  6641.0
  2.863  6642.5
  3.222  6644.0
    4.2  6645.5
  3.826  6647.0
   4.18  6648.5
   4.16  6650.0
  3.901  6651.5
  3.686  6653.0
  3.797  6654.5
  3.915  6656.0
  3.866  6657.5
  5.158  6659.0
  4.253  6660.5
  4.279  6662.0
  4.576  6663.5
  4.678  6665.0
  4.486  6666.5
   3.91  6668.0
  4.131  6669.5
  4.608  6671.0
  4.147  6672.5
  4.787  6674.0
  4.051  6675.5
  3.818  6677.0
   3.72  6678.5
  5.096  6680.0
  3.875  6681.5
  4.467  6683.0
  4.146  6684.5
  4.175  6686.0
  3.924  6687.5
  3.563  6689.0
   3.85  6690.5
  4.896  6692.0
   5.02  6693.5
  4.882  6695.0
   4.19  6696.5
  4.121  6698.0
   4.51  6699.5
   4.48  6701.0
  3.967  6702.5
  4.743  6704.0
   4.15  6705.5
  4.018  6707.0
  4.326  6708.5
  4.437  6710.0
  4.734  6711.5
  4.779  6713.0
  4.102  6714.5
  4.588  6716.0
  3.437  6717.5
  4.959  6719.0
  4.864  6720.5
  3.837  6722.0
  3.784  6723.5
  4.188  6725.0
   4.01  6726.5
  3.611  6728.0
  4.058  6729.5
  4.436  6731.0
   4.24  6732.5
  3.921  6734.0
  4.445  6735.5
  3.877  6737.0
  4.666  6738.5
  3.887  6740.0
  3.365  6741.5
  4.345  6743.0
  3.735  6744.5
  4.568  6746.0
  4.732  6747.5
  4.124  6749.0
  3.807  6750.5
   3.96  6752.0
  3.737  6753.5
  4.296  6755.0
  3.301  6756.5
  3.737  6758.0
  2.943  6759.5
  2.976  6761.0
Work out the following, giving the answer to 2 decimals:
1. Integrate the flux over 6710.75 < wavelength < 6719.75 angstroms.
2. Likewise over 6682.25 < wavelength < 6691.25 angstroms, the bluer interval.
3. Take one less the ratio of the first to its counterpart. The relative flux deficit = -0.10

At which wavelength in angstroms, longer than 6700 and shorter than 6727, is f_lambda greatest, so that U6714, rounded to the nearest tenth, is 6719.0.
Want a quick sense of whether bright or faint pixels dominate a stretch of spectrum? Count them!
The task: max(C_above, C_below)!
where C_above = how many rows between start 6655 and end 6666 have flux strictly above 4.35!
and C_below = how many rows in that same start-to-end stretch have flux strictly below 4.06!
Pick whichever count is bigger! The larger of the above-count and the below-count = 3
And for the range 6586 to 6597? 3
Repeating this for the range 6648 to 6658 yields 5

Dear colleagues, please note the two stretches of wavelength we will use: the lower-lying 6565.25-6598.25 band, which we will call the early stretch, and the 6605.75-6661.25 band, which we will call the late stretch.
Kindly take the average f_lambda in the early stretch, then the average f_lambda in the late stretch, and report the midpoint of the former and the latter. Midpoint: 4.078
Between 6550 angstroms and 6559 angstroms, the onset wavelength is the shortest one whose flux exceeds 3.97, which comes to 6552.5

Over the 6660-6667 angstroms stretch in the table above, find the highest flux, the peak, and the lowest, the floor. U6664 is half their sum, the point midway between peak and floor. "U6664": 4.47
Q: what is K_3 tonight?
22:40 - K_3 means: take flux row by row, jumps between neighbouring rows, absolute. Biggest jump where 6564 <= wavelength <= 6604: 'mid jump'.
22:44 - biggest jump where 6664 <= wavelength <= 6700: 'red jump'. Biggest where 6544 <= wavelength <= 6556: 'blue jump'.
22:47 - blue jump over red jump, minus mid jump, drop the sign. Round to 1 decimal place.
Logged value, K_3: 1.4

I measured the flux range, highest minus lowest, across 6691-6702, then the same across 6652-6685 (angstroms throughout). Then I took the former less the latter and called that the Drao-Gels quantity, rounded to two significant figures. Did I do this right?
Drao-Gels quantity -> -0.57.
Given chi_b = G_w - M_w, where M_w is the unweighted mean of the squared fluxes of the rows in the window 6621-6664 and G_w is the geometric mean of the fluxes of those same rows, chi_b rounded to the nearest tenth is -12.2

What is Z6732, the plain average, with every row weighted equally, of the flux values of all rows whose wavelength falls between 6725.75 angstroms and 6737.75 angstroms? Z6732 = 4.07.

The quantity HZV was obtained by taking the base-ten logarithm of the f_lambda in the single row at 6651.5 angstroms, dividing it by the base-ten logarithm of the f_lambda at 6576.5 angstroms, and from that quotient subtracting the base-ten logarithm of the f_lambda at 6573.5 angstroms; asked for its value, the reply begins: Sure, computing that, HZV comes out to 0.42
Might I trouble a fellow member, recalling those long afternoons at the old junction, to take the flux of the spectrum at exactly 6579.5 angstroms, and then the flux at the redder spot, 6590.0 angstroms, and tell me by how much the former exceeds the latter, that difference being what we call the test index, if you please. 0.3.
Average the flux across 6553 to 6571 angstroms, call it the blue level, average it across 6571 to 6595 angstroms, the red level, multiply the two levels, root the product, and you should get 4.07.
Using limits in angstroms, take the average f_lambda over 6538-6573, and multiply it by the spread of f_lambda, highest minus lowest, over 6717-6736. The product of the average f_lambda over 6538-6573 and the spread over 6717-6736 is 6.1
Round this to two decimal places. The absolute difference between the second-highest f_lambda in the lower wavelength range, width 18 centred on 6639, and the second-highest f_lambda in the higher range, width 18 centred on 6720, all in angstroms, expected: 0.34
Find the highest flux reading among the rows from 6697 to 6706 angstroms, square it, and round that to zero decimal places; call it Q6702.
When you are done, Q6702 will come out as 22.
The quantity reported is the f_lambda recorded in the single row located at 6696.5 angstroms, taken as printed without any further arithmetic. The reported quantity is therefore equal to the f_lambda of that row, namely 4.19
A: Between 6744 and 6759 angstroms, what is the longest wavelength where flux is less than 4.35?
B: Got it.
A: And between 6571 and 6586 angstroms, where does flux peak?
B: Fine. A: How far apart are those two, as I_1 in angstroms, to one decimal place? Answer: 178.5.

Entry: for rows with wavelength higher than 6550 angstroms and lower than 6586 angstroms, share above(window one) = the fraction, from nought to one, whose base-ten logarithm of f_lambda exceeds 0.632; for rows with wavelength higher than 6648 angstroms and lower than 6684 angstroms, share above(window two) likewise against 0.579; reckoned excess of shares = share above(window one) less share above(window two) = -0.71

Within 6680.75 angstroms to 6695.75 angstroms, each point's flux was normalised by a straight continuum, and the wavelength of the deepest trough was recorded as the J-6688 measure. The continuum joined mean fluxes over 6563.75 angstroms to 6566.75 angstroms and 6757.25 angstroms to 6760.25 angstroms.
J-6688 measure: 6689.0 angstroms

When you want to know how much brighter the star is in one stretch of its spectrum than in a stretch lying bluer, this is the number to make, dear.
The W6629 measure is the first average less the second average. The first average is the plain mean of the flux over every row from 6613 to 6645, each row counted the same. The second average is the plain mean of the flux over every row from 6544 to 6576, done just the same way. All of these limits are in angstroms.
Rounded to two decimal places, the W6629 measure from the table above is -0.08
